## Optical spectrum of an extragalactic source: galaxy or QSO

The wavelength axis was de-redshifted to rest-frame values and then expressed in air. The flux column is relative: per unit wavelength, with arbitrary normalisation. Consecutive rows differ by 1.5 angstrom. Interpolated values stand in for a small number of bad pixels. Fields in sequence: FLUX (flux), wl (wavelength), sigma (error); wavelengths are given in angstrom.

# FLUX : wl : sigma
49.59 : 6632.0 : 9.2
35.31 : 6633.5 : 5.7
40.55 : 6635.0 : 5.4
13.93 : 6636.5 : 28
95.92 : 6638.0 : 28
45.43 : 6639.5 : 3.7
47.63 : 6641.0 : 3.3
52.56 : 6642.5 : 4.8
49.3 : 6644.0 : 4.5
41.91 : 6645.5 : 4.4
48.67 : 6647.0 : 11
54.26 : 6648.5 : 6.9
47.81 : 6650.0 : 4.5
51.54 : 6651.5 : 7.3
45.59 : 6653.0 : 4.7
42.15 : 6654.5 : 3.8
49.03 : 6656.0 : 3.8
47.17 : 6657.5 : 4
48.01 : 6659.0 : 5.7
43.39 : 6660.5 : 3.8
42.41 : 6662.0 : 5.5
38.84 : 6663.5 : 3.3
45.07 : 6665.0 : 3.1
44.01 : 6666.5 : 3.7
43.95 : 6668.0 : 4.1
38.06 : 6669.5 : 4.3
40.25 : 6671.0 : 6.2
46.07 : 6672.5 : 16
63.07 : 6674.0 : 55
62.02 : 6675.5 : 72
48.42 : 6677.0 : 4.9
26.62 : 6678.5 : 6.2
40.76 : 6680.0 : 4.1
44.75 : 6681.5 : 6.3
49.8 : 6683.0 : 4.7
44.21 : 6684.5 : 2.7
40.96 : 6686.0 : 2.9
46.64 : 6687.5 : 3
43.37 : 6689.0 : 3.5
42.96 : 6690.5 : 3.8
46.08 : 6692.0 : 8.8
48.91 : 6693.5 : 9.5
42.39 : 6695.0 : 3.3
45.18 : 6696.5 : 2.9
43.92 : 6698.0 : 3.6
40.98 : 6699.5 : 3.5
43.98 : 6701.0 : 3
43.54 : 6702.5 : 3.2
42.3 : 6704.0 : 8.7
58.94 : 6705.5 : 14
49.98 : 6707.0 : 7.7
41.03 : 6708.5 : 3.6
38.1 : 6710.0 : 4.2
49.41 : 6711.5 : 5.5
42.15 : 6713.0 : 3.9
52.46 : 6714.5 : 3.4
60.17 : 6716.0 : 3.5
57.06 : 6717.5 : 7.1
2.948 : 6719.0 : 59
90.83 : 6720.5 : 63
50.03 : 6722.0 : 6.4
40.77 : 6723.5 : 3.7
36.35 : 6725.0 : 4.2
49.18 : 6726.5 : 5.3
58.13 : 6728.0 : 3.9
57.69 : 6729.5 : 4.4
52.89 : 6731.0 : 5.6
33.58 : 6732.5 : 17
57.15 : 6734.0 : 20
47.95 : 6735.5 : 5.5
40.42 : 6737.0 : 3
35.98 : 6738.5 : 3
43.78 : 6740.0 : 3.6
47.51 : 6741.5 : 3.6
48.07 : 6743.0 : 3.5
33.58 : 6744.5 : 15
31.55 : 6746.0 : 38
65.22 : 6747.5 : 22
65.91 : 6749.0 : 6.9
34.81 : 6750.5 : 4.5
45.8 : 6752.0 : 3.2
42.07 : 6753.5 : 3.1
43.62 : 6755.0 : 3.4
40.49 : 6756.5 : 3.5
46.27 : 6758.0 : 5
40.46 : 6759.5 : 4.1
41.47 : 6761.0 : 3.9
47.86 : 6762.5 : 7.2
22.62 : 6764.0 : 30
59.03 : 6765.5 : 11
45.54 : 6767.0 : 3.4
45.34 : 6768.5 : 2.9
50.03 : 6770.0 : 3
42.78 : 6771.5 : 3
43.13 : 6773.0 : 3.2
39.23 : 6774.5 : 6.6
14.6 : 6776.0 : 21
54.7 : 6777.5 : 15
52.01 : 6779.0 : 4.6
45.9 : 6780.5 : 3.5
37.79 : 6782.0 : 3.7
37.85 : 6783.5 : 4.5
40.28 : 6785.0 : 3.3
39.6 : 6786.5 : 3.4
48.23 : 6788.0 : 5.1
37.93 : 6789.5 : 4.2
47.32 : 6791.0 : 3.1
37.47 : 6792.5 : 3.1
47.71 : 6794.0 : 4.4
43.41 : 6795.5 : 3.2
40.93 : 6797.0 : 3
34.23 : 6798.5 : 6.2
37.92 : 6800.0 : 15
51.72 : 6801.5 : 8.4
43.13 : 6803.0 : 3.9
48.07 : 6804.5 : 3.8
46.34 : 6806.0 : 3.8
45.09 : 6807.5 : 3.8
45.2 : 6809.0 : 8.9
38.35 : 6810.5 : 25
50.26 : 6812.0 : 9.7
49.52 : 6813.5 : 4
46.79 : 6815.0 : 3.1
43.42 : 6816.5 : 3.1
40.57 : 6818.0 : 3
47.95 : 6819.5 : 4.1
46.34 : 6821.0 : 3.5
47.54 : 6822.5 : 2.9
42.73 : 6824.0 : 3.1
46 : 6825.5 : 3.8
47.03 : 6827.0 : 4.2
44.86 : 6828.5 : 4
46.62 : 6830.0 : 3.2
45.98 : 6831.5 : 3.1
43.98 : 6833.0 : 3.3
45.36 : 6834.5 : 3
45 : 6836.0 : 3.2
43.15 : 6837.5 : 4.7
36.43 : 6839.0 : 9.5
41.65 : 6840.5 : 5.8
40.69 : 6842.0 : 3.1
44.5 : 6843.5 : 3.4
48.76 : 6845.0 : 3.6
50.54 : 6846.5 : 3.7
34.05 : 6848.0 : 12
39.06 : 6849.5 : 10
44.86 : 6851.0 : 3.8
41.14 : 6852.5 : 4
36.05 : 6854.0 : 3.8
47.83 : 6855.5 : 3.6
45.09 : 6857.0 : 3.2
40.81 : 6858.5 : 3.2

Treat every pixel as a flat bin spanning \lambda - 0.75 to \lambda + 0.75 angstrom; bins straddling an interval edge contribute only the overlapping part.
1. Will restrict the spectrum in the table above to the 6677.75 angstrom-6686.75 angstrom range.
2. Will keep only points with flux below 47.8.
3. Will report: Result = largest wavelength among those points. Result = 6686.0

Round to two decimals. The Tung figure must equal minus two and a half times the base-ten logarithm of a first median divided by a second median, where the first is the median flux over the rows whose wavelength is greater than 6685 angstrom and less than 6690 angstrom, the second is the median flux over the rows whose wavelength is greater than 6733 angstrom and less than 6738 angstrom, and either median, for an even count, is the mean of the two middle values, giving 0.11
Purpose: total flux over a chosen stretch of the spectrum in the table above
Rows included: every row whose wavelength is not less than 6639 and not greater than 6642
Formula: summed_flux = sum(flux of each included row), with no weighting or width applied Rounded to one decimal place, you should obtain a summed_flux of 93.1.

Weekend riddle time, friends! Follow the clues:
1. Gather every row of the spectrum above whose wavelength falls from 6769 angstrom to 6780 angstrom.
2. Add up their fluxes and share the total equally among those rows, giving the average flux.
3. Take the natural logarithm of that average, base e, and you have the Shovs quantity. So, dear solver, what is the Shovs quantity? 3.75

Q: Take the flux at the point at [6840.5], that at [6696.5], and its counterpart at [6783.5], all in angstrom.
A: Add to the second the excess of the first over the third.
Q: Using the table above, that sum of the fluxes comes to 49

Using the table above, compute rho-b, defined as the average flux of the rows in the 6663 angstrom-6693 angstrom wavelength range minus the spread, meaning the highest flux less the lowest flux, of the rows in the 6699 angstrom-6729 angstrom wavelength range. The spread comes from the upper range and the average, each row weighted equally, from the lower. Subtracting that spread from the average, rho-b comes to -43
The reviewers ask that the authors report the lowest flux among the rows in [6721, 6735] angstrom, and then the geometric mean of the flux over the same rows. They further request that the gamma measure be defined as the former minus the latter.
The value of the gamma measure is -14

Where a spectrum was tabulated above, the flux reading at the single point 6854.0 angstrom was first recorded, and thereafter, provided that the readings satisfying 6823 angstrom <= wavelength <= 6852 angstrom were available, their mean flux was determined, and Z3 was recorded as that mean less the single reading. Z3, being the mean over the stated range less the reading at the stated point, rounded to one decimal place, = 7.7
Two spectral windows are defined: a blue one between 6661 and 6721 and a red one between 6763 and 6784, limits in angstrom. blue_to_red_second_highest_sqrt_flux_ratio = 1.074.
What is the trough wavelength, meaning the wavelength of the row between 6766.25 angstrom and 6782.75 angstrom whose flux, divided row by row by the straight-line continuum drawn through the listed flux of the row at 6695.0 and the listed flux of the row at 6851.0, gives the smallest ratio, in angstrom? 6776.0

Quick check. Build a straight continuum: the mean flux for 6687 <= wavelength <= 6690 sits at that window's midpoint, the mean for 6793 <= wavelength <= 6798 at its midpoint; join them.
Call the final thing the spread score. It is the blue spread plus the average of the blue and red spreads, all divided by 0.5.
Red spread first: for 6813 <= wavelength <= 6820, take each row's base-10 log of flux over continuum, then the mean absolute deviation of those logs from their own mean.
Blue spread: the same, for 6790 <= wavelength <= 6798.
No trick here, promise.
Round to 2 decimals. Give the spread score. 0.13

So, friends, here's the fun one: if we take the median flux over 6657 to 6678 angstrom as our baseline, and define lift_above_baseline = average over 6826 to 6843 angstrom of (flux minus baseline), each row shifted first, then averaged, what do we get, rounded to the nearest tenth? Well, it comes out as -0.8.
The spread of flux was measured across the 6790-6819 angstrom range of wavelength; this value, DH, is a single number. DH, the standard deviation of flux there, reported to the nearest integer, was 5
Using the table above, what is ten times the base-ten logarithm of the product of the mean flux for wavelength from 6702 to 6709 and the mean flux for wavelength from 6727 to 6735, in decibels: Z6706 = 33.9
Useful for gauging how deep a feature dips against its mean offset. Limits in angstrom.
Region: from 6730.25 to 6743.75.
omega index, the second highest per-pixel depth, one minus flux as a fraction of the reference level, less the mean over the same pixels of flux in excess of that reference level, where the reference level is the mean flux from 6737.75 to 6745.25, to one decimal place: -3.3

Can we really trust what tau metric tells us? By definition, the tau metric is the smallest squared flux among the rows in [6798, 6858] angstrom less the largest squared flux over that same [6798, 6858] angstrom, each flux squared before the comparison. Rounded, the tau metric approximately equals -1516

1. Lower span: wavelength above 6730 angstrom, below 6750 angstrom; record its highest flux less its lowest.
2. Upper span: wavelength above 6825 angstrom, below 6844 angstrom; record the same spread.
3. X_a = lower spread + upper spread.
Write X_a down 45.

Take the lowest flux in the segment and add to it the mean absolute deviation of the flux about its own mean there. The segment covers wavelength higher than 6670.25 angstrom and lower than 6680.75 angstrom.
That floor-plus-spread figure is 36.1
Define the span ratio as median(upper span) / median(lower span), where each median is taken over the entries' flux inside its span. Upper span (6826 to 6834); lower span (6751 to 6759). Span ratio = 1.05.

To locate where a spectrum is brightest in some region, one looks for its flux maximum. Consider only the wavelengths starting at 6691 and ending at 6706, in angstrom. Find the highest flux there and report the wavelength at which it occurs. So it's 6705.5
